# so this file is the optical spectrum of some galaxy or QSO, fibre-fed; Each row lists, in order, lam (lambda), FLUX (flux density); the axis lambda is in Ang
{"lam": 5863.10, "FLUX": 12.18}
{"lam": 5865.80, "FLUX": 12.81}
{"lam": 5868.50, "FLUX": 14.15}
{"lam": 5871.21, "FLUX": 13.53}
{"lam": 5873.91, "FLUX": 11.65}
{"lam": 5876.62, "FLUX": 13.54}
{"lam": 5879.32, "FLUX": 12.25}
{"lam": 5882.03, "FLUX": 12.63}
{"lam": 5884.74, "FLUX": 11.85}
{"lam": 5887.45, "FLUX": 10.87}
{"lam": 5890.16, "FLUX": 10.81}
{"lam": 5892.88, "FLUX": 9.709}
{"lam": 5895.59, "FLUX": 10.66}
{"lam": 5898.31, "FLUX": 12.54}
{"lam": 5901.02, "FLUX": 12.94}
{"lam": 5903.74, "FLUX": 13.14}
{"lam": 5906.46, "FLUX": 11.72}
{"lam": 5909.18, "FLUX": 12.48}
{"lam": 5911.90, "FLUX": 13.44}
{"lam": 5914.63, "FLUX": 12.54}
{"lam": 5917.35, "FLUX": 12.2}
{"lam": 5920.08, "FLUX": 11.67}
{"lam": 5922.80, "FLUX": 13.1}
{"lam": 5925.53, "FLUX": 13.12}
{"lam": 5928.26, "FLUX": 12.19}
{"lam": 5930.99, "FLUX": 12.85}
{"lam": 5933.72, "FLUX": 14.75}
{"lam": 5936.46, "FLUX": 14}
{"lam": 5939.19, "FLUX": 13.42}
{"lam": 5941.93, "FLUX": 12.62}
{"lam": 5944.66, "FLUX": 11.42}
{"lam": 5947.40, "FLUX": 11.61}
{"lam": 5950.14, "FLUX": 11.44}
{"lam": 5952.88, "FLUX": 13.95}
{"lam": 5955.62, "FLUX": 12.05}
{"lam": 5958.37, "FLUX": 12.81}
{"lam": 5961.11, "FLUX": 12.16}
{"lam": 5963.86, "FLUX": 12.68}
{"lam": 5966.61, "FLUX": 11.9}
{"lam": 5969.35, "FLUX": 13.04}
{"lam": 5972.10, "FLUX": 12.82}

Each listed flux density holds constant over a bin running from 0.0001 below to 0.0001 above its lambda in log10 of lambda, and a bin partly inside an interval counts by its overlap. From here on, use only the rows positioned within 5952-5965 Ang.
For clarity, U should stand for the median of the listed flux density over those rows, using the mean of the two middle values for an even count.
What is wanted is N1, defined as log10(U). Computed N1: 1.10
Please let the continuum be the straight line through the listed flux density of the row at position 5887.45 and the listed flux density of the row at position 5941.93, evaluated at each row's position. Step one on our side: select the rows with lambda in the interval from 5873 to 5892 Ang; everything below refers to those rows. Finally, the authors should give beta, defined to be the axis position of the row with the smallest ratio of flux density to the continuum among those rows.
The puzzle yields 5890.16 Ang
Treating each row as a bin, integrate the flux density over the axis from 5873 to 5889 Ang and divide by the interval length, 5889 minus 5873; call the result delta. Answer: 12.1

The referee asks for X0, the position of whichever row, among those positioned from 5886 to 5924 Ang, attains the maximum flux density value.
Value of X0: 5911.90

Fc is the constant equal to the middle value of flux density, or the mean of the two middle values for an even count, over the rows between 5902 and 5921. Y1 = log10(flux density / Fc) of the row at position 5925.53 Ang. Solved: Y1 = 0.022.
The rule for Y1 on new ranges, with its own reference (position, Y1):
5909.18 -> 0.000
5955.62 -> -0.015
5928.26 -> -0.010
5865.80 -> 0.011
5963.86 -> 0.007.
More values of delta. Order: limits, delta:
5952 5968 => 12.6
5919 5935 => 13.0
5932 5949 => 12.9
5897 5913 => 12.7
